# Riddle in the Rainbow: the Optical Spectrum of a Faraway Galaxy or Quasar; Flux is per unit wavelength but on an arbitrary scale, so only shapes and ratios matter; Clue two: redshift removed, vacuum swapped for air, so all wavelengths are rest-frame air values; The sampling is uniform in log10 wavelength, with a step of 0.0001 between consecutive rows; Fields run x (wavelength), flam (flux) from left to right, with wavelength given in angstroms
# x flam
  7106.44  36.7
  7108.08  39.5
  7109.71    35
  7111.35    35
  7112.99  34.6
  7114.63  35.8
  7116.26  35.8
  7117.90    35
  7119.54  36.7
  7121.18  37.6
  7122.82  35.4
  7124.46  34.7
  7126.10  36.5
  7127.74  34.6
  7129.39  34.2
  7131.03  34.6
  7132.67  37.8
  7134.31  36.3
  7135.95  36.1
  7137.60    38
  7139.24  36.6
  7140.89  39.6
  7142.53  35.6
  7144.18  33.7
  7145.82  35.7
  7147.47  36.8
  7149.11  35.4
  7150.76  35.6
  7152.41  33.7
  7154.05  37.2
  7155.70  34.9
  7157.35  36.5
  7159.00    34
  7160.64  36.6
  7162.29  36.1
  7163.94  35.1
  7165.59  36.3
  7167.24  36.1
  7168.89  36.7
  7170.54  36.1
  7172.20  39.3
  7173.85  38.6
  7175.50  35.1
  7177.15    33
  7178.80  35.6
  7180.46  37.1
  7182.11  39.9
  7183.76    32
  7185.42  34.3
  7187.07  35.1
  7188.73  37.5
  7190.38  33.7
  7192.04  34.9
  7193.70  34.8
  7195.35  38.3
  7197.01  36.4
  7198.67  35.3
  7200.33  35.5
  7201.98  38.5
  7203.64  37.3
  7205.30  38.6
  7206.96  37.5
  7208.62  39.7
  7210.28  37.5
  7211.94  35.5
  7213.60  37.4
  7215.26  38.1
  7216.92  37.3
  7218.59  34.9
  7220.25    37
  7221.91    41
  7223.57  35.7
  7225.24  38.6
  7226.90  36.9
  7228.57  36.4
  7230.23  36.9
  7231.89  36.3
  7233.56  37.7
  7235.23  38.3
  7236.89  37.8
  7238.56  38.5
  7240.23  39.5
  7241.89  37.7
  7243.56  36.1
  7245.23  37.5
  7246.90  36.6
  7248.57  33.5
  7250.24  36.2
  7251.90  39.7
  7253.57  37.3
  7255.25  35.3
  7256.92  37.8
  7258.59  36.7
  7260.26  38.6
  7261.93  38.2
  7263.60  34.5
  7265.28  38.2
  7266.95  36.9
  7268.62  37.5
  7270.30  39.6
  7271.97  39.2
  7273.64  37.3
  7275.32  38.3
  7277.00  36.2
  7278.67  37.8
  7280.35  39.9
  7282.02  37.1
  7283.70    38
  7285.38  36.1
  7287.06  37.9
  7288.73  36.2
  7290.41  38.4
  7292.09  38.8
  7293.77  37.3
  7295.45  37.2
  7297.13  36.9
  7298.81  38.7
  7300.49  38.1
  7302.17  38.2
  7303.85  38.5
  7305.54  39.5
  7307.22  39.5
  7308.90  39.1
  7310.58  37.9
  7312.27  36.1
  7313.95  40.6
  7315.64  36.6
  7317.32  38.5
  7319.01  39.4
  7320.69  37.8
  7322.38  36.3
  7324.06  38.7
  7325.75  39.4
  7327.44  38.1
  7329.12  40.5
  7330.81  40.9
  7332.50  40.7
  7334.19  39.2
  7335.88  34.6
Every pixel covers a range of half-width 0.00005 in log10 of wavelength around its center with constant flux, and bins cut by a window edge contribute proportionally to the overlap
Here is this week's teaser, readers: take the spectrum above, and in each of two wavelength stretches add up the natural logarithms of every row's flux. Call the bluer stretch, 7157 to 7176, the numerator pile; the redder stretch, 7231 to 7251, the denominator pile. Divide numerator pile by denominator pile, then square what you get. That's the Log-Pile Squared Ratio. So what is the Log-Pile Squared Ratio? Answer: 0.99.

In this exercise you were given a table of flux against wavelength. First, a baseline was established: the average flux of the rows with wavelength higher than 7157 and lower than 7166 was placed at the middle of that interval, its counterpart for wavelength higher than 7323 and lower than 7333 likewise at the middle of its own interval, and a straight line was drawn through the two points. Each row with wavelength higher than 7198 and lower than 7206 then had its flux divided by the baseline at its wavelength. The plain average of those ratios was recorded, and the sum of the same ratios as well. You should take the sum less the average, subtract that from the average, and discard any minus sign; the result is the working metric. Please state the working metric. 3.0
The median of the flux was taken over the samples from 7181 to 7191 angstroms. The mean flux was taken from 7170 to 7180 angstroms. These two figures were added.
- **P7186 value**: 71.0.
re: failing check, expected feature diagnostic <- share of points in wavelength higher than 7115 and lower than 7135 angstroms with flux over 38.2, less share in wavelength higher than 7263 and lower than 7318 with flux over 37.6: -0.61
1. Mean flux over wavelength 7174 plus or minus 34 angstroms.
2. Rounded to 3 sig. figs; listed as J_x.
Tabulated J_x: 36.1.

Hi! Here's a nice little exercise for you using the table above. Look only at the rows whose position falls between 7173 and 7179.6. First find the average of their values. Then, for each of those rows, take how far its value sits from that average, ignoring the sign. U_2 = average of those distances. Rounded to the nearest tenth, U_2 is 1.5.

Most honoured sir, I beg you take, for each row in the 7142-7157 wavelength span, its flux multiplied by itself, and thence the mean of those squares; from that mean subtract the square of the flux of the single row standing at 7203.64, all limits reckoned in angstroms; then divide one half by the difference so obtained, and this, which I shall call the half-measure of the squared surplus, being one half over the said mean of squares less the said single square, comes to -0.0037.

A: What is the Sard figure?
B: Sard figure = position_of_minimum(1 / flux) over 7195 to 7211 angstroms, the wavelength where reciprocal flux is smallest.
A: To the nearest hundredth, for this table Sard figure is 7208.62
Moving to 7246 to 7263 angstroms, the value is 7251.90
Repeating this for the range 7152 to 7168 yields 7154.05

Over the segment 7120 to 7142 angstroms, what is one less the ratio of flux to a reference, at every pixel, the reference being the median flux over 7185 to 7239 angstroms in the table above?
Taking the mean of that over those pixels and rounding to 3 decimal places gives 0.027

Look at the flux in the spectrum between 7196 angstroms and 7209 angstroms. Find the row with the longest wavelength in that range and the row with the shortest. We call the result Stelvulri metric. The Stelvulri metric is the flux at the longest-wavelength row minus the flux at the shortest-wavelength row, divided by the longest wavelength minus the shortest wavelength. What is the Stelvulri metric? 0.28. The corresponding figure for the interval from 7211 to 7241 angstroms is 0.14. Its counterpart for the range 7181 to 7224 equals -0.10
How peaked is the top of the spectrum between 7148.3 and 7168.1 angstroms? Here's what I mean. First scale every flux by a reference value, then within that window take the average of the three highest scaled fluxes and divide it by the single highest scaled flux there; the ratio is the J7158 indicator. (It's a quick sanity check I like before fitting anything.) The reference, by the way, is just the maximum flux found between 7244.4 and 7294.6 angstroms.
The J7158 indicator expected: 0.988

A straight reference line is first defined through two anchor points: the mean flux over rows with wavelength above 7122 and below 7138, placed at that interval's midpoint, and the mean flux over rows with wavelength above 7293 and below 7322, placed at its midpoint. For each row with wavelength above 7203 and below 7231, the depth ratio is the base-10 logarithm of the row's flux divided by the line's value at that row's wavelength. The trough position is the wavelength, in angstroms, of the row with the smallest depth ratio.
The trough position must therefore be 7218.59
